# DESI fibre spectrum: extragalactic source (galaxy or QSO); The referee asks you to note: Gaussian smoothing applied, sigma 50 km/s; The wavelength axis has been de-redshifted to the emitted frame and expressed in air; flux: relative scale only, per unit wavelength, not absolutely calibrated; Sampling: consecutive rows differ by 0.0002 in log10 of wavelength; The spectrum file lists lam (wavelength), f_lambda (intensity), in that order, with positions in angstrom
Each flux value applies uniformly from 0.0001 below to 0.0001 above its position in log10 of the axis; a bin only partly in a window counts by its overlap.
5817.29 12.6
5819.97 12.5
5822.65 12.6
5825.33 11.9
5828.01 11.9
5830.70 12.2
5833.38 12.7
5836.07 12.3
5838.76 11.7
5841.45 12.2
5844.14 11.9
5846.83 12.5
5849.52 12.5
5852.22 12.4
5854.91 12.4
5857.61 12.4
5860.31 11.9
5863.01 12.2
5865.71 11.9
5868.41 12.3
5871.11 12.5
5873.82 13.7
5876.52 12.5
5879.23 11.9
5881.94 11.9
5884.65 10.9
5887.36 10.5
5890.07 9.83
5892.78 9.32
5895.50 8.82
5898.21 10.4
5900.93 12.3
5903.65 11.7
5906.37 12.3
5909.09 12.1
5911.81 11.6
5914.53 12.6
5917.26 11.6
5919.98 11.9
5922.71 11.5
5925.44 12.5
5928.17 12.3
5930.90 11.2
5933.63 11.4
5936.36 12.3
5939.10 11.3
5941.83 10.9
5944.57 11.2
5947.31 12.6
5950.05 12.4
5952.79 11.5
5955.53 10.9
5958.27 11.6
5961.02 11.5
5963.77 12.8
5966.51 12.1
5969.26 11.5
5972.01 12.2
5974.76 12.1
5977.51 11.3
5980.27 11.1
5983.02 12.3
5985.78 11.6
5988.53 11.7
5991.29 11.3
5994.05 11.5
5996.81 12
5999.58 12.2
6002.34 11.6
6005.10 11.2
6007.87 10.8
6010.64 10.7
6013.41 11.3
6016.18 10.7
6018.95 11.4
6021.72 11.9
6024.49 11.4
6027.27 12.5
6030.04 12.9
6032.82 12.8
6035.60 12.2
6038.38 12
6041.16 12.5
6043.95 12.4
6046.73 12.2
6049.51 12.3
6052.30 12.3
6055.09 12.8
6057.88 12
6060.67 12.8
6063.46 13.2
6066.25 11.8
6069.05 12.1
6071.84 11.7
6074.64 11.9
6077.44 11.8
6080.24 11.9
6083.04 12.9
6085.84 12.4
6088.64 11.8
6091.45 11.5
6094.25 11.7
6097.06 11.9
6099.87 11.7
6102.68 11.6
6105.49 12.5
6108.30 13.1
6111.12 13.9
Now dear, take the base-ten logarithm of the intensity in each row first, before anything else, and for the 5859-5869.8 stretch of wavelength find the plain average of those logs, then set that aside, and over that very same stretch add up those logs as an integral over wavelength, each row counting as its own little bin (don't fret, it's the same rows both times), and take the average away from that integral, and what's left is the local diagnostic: 11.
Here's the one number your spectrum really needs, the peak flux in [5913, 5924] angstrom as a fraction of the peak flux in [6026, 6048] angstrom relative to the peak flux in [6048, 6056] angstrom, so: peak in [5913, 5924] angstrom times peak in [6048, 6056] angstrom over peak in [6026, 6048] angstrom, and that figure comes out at 12.5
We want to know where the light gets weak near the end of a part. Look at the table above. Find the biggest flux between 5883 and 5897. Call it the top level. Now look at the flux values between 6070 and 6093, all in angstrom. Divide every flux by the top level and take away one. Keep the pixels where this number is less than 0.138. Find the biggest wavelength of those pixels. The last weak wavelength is 6091.45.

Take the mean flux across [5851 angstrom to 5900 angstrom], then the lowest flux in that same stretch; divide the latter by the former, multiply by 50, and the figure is 38.2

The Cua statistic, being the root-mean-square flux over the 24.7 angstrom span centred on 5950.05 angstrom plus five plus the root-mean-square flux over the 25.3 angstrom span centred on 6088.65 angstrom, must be 28.5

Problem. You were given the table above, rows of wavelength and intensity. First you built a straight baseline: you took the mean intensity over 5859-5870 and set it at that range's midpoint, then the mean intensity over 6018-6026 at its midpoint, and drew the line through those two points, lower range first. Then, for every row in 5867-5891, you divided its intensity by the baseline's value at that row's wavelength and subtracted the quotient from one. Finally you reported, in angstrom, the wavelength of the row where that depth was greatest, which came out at 5890.07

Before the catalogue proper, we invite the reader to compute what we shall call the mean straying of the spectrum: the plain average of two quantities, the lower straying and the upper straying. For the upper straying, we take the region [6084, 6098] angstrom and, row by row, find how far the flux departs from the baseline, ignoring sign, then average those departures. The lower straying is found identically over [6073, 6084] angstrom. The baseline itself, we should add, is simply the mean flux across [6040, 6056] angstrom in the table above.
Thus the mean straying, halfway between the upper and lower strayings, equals 0.54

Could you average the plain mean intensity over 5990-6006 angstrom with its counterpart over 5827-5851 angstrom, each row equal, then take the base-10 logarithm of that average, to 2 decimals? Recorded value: 1.08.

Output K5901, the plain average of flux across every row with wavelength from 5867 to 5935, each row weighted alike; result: 11.6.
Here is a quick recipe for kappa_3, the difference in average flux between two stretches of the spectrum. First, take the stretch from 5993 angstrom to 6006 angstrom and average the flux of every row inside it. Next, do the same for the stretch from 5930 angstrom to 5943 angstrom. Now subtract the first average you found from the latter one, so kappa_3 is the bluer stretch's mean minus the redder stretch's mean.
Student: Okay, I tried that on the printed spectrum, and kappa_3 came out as -0.28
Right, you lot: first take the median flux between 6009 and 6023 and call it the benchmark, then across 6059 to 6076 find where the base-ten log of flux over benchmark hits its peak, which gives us 6063.46 angstrom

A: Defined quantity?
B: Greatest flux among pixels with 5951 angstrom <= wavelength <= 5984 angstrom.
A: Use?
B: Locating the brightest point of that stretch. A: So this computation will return 12.8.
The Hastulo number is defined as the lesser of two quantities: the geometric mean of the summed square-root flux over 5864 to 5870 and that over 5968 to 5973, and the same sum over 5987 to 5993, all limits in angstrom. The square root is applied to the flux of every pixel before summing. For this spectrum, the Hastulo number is 6.78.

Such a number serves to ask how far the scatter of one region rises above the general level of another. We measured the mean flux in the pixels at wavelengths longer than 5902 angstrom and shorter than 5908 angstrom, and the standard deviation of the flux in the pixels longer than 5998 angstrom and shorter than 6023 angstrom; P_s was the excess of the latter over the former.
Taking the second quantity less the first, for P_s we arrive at -11.5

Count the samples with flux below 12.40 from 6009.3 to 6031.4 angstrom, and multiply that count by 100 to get 600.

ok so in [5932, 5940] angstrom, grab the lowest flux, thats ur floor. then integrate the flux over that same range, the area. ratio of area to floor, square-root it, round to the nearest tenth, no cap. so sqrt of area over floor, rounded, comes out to 2.9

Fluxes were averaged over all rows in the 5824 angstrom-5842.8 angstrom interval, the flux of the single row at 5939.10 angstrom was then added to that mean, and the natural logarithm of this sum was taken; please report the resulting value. 3.15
